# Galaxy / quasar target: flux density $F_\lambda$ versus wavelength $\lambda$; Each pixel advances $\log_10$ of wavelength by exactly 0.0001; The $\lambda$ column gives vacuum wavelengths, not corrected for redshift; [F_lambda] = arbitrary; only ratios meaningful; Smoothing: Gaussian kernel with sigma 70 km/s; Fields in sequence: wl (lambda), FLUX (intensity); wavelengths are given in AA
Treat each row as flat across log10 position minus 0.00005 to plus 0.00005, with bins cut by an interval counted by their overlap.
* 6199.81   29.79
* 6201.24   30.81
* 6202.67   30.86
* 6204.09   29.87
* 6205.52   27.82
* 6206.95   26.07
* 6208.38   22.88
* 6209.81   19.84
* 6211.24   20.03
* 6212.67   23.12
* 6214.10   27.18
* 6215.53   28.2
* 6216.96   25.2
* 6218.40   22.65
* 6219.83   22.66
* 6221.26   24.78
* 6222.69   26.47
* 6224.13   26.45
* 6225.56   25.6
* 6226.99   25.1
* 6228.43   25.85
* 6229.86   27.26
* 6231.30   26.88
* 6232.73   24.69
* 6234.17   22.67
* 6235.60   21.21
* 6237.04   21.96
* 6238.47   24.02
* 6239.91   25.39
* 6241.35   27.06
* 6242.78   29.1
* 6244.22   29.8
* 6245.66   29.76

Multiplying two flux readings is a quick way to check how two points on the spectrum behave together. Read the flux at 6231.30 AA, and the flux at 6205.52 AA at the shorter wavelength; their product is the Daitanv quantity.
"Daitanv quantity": 748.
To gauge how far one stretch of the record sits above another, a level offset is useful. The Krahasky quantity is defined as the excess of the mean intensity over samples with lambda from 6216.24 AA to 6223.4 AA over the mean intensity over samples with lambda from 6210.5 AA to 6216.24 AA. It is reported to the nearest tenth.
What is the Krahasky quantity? -0.3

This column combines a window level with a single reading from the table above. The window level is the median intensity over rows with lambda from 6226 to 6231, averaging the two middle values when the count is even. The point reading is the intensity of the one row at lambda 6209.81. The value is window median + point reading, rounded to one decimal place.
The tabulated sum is 45.7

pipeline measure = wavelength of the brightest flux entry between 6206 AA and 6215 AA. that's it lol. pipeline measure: 6214.10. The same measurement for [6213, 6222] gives 6215.53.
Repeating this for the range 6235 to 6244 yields 6242.78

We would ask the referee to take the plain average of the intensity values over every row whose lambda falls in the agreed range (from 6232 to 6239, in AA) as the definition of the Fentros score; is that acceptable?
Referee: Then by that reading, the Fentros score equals 23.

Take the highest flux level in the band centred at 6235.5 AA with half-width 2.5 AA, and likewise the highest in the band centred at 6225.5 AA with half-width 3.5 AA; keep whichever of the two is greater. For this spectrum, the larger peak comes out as 26.5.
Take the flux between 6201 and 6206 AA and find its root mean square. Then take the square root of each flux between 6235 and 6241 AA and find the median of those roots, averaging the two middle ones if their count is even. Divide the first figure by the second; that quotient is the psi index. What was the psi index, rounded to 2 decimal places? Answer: 6.23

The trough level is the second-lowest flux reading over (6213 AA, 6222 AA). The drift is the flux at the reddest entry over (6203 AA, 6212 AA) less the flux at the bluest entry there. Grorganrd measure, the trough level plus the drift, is 12.8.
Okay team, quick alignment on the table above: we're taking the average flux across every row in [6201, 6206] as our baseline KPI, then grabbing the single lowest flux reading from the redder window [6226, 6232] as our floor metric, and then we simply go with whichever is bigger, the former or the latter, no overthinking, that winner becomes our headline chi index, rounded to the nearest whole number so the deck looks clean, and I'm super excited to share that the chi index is 30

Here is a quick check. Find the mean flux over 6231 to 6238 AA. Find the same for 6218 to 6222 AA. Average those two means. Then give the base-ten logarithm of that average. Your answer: 1.37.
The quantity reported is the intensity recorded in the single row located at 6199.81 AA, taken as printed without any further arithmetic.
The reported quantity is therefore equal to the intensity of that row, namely 29.79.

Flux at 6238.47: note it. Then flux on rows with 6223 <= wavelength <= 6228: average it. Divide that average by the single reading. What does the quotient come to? 1.07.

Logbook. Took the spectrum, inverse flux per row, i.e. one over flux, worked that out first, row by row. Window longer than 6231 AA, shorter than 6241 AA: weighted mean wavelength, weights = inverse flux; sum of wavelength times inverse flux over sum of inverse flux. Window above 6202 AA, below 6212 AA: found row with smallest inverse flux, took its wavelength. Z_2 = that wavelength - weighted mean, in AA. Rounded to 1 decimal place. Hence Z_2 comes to -33.0 AA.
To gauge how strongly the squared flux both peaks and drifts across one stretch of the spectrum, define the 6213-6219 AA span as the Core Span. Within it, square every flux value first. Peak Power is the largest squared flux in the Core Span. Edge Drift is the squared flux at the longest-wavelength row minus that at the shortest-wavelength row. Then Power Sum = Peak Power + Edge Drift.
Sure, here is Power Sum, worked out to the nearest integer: 570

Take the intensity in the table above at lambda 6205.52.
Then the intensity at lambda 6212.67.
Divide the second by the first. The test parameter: 0.83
